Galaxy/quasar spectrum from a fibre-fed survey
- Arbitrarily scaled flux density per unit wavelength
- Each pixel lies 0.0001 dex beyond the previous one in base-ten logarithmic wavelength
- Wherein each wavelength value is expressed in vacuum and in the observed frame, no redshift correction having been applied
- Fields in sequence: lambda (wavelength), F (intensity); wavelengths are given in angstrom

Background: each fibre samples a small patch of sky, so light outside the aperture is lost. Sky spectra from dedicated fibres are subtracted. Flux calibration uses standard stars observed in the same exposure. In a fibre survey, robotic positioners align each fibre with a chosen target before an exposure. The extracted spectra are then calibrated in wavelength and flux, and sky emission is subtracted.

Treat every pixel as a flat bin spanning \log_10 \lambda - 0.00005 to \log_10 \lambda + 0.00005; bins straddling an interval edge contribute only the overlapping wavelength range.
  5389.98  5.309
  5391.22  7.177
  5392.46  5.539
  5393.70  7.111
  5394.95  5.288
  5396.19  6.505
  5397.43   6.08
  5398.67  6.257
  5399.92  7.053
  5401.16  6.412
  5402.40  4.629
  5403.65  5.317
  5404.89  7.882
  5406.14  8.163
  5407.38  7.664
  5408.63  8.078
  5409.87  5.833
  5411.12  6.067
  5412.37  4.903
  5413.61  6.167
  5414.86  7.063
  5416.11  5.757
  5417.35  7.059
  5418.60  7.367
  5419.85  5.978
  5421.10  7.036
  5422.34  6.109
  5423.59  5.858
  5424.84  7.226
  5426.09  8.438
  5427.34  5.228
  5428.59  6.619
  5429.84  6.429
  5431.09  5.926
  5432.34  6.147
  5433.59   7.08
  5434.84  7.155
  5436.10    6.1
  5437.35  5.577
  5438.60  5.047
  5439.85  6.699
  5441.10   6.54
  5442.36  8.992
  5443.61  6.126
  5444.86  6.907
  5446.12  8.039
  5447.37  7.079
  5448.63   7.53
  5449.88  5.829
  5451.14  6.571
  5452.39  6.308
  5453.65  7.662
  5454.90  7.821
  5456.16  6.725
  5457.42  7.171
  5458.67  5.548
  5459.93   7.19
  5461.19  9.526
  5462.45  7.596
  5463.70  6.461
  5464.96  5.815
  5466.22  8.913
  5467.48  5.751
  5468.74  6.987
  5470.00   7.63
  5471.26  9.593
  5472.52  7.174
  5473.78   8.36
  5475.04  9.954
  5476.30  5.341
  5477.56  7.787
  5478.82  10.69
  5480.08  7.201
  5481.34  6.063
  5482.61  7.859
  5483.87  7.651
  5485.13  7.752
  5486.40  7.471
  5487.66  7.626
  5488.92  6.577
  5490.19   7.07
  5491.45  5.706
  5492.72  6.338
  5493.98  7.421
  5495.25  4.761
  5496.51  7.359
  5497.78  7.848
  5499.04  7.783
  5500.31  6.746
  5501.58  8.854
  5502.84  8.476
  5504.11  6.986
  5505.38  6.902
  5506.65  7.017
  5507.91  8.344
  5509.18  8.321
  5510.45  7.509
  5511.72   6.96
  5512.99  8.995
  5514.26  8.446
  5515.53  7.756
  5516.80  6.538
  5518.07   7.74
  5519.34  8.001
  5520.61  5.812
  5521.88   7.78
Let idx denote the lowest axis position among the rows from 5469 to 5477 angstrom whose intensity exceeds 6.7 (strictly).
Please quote 5470.00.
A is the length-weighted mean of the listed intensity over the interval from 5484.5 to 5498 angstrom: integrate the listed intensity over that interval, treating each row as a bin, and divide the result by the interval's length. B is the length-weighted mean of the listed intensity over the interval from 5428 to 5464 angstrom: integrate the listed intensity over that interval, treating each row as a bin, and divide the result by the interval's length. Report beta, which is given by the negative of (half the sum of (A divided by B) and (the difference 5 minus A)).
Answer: 0.43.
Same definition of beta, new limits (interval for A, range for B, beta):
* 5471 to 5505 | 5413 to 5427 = 0.68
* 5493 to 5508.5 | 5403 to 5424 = 0.62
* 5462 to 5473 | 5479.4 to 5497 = 0.63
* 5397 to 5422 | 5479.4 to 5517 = 0.32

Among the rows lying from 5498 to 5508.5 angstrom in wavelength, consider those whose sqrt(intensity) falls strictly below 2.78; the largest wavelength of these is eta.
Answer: 5506.65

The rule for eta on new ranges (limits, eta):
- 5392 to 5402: 5401.16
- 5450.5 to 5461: 5459.93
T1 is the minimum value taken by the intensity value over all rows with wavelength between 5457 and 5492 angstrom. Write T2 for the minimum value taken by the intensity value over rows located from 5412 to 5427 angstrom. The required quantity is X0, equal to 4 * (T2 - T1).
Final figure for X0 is -2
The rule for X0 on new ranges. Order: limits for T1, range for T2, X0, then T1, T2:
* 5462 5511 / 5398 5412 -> -1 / 4.761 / 4.629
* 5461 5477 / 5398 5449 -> -3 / 5.341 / 4.629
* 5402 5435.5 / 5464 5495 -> 3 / 4.629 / 5.341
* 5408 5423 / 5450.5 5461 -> 3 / 4.903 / 5.548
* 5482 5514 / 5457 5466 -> 3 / 4.761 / 5.548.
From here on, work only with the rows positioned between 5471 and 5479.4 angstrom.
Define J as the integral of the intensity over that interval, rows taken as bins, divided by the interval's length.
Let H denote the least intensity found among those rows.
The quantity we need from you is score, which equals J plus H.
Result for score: 13.7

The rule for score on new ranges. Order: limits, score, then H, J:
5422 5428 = 11.8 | 5.228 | 6.6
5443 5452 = 12.7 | 5.829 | 6.9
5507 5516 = 15.0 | 6.96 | 8.0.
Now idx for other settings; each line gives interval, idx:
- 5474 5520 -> 5475.04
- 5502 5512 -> 5502.84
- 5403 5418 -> 5404.89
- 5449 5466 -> 5453.65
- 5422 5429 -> 5424.84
